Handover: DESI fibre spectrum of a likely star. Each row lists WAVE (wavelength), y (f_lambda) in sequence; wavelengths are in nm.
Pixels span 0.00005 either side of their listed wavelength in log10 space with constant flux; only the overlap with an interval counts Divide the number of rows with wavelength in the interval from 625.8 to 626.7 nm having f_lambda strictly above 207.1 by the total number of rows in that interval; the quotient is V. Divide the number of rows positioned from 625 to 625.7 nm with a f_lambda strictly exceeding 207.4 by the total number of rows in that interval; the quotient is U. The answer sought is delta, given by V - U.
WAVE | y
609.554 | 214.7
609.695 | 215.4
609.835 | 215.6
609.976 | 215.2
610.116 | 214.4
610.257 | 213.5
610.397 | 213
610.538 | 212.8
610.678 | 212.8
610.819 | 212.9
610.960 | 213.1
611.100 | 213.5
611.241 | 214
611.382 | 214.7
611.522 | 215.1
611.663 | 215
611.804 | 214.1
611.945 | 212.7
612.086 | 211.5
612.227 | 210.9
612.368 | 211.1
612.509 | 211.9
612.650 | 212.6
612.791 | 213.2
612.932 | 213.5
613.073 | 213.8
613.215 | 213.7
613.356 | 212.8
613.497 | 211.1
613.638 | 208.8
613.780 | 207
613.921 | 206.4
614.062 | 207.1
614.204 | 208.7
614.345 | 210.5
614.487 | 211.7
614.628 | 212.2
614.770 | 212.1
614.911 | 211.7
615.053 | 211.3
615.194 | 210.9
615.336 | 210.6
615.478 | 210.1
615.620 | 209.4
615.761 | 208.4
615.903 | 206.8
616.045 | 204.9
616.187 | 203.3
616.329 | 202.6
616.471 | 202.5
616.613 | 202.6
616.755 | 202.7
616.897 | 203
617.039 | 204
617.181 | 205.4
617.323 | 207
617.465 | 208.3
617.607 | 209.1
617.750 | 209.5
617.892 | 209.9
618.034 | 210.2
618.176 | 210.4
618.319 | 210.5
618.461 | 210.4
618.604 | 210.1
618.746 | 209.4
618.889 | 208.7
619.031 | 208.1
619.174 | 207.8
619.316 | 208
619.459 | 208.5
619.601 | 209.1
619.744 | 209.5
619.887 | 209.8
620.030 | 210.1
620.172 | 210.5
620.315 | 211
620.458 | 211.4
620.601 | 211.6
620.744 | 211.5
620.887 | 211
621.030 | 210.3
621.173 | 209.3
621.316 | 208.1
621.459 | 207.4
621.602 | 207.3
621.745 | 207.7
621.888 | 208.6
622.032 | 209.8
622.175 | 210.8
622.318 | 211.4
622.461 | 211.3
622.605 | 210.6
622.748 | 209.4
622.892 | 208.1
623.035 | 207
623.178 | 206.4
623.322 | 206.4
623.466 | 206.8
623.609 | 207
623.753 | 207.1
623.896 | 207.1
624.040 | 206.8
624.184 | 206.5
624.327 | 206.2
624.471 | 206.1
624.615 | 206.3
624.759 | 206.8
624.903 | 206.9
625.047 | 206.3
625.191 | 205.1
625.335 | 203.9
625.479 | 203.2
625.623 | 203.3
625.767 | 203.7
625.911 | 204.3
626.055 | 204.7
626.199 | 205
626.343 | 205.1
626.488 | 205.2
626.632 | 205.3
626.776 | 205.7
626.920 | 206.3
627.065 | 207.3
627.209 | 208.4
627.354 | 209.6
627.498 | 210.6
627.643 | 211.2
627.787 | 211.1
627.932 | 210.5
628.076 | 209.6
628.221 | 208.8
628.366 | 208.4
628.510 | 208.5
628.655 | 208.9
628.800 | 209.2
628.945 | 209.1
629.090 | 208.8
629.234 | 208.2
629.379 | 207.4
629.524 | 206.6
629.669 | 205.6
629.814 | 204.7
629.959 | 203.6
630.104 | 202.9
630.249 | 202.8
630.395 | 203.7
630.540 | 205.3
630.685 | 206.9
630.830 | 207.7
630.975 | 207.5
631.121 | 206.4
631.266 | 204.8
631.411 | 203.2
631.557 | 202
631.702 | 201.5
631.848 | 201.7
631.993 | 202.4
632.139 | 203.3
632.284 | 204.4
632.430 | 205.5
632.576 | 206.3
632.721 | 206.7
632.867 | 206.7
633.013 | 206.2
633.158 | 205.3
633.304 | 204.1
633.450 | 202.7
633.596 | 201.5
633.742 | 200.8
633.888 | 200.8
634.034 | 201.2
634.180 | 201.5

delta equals 0.0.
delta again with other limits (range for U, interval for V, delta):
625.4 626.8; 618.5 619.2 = 1.0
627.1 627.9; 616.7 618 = -0.6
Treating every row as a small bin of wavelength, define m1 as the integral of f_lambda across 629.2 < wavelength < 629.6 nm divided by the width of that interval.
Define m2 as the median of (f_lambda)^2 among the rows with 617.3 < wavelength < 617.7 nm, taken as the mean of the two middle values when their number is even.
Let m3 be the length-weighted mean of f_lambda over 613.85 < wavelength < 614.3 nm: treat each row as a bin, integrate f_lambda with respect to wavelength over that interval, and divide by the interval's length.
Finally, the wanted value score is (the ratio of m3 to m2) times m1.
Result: 0.99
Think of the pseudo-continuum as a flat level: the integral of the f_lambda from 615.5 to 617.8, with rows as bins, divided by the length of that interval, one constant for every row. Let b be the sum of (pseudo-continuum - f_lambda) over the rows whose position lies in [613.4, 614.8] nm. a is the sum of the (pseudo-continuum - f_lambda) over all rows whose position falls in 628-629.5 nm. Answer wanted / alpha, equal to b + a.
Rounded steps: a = -31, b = -39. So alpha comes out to -70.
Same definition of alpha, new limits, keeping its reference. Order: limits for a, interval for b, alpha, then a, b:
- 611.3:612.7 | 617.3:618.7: -112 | -73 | -39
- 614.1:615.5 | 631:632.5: -32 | -54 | 21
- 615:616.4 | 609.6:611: -104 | -22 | -82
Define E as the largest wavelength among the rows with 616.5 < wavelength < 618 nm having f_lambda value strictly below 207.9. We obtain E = 617.323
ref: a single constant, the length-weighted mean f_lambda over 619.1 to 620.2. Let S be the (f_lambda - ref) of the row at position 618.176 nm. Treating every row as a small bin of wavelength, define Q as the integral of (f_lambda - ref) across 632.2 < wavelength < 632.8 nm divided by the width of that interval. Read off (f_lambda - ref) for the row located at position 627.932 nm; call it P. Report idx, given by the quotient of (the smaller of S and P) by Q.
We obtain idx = -0.4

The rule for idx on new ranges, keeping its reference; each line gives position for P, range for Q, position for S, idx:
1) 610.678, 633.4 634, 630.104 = 0.8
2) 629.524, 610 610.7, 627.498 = -0.6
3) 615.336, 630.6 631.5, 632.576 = 0.9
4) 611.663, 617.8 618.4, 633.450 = -6.1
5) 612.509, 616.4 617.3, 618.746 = 0.0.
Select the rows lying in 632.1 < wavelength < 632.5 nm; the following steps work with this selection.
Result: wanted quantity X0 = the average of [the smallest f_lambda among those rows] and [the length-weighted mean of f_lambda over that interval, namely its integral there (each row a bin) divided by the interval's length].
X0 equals 204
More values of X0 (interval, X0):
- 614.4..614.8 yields 212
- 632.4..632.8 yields 206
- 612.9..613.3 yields 213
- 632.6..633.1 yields 207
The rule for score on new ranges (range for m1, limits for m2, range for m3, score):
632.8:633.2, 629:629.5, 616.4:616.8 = 0.96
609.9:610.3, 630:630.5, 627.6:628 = 1.10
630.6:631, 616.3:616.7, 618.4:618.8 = 1.06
